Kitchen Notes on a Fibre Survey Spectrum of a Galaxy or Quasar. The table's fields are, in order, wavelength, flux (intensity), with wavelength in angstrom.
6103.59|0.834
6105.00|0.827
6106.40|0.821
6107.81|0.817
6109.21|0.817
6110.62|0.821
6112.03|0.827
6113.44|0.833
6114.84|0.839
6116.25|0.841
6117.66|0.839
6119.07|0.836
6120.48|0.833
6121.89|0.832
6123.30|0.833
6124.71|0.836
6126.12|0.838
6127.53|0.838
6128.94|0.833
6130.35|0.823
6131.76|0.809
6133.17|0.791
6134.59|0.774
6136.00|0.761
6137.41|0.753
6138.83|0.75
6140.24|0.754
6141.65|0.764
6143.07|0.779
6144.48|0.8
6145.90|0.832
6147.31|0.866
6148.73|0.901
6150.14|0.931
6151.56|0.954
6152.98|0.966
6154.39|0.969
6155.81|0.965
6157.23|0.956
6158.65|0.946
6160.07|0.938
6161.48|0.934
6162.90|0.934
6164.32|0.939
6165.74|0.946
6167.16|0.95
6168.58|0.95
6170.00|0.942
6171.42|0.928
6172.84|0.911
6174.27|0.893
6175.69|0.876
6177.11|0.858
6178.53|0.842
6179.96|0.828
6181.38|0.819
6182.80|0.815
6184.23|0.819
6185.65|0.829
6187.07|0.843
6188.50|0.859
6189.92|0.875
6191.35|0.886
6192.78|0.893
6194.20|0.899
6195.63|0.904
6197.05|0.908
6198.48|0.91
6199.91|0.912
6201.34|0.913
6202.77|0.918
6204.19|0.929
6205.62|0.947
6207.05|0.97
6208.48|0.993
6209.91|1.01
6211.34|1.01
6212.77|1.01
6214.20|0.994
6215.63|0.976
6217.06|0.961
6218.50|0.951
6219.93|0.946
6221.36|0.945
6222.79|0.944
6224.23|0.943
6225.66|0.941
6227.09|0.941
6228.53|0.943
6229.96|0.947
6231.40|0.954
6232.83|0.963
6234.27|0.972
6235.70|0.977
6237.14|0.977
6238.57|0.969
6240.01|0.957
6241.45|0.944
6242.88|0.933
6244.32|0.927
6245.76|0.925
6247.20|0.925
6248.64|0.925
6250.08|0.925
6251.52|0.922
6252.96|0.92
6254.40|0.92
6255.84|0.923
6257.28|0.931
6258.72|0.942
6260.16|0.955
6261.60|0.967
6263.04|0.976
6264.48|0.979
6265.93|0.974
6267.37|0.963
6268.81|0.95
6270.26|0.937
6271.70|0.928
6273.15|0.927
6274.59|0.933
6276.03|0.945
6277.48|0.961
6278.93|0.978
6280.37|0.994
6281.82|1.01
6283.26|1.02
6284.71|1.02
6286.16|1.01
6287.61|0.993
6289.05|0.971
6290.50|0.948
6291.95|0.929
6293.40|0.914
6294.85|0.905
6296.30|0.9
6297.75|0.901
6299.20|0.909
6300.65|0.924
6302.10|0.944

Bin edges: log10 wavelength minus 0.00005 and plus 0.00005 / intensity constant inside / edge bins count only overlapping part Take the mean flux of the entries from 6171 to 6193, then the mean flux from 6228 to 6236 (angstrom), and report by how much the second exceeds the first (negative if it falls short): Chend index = 0.10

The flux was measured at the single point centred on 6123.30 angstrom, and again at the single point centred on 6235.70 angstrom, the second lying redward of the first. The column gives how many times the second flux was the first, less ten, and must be -8.83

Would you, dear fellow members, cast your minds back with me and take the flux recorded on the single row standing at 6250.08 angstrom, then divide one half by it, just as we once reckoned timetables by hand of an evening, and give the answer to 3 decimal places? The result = 0.541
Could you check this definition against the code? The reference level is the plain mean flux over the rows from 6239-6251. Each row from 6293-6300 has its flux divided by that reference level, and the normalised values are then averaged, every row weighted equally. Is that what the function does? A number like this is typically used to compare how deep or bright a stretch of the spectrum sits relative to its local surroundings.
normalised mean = 0.97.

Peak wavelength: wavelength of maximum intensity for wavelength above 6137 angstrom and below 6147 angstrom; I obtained 6145.90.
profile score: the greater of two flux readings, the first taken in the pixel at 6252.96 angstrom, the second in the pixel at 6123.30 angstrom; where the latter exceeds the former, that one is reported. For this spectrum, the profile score 0.92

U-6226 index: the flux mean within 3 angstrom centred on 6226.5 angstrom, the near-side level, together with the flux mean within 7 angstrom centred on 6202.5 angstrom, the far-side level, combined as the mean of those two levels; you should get 0.93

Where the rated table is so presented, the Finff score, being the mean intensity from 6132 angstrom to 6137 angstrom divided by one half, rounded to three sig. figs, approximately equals 1.55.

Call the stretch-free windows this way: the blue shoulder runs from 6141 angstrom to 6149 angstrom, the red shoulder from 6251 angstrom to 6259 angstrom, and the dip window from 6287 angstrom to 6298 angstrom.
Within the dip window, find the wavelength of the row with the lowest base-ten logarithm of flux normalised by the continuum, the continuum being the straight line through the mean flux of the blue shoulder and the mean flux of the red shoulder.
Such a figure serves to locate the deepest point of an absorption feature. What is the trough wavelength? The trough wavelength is 6297.75 angstrom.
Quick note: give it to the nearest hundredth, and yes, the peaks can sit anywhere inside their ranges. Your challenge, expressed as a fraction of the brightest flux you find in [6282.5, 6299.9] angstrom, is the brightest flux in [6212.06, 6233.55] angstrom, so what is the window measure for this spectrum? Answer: 0.99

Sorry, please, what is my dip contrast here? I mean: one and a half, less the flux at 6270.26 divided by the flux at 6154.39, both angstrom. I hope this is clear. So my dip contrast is 0.53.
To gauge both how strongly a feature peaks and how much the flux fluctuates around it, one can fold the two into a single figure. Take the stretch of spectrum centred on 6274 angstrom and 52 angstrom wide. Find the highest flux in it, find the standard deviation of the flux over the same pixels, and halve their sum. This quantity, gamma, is 0.527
